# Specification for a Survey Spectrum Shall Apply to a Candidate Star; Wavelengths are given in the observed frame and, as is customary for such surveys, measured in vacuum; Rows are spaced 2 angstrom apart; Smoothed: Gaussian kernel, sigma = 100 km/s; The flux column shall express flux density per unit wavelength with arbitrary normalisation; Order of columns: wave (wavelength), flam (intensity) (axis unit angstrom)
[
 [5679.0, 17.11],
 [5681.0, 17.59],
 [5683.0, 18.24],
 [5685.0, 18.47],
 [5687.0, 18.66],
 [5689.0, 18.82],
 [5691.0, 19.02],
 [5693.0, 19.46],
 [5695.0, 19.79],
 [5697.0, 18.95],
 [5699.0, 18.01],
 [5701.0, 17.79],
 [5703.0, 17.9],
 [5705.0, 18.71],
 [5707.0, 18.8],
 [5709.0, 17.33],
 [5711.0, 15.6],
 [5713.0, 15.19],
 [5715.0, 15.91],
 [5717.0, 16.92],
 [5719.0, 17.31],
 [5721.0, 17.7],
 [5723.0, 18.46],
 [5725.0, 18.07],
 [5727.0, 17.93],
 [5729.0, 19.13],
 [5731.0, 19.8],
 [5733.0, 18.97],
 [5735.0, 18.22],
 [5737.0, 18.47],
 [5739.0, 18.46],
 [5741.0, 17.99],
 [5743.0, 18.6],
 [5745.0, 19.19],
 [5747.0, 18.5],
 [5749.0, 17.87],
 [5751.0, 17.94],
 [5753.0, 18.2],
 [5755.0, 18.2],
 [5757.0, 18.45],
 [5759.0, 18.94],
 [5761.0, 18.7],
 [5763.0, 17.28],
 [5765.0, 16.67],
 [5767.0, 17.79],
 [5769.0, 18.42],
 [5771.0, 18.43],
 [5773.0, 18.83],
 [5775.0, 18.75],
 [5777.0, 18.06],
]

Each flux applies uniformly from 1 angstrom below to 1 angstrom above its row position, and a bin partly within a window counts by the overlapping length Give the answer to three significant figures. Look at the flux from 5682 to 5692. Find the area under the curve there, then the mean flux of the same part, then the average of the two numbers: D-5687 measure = 103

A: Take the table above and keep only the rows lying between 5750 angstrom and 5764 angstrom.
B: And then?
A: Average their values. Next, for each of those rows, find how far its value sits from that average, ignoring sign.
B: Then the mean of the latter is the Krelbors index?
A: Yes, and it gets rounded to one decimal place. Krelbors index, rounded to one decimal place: 0.4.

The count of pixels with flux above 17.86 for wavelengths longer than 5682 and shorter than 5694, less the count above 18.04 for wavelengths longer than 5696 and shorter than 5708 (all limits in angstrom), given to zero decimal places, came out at 3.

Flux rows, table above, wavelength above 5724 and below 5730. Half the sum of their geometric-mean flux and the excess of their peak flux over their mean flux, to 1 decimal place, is 9.6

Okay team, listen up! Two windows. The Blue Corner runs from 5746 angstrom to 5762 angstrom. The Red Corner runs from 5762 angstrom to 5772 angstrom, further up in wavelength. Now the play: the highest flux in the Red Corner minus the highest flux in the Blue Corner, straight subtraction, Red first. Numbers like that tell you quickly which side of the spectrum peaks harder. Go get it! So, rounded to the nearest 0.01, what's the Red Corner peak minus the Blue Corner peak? -0.51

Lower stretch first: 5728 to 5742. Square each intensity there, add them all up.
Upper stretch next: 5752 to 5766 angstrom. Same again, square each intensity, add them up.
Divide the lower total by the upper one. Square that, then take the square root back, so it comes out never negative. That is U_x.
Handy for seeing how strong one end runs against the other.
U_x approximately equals 1.07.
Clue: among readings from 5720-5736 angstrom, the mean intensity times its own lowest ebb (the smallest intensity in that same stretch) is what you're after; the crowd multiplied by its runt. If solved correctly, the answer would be 328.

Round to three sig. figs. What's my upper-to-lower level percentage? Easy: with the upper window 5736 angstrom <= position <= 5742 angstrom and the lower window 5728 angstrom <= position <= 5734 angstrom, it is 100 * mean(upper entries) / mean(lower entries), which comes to 94.9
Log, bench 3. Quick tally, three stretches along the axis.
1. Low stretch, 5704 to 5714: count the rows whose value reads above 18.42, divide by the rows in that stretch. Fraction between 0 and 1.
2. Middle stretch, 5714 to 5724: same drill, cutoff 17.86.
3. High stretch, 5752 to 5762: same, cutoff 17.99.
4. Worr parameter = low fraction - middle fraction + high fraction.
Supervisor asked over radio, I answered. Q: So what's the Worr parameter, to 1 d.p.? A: 1.2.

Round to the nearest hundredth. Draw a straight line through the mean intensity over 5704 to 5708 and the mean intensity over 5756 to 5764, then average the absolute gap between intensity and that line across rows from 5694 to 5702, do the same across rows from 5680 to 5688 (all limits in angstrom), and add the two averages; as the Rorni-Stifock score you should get 1.40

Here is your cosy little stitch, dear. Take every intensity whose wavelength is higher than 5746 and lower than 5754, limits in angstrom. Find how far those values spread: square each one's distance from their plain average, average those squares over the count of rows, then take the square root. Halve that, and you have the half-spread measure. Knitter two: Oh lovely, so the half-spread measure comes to 0.12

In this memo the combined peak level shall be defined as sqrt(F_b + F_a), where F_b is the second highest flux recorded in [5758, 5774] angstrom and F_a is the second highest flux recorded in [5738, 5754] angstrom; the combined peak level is 6.12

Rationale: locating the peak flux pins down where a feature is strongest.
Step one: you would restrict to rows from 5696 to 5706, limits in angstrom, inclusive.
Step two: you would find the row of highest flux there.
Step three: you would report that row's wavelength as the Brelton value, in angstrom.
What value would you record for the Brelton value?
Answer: 5697.0 angstrom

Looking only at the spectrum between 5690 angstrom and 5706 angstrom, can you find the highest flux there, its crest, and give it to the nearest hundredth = 19.79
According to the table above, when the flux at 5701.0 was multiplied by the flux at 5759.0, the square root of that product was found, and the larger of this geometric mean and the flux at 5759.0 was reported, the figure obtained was 18.9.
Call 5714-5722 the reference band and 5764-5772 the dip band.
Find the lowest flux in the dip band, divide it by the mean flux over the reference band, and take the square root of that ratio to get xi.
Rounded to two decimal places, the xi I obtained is 0.99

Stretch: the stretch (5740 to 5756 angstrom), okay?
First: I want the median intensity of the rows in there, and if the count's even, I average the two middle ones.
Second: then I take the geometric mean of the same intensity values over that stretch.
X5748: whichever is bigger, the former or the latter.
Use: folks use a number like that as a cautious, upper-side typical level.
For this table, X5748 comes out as 18.31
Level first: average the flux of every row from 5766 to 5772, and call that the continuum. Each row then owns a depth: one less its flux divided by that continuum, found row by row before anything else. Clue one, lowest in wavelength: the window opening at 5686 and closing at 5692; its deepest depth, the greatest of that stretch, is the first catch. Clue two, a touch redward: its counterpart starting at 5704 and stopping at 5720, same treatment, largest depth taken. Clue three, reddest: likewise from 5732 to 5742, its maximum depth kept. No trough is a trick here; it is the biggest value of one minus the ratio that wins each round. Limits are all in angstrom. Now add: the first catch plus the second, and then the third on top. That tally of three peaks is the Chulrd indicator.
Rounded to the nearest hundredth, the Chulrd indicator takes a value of 0.15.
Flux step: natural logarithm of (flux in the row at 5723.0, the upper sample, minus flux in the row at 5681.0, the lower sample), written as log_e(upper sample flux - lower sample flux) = -0.14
